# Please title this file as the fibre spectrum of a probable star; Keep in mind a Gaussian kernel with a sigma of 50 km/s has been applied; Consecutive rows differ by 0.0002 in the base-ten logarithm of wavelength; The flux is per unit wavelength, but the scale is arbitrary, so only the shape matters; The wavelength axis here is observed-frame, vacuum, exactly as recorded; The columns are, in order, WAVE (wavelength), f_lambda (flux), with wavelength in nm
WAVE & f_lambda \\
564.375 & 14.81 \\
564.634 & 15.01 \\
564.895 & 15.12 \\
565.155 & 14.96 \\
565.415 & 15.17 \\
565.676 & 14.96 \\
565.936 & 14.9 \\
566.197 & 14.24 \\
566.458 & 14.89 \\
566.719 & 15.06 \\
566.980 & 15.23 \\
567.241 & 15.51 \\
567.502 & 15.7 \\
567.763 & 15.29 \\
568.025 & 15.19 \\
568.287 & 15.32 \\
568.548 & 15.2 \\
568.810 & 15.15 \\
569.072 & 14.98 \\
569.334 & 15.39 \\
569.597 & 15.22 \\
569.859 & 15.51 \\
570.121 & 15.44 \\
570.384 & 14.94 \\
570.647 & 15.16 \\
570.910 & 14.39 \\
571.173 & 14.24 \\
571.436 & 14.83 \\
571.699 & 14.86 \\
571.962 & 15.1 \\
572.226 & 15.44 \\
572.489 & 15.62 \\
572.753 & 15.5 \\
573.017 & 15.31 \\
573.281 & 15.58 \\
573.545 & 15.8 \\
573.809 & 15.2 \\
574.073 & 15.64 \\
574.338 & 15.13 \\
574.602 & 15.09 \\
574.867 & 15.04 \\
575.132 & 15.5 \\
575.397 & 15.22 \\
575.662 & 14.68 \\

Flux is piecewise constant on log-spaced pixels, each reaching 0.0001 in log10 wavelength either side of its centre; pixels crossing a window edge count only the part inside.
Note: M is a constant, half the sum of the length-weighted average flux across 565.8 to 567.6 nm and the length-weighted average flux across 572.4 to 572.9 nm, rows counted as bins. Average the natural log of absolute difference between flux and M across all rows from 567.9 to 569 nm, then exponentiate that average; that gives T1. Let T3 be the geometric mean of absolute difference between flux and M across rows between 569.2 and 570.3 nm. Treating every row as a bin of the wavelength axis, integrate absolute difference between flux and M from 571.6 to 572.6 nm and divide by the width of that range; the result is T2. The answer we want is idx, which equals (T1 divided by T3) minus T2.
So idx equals 0.36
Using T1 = 0.08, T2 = 0.269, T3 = 0.12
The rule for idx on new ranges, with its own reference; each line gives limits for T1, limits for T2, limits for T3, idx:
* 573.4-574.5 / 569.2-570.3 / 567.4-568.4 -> 4.10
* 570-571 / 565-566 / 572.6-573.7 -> 1.92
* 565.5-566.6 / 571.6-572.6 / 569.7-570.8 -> 2.25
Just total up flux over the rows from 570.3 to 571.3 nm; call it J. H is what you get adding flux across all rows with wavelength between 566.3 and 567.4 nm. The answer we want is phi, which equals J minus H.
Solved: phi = -2.0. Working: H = 60.69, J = 59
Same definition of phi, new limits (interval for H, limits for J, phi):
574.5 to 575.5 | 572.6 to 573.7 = 1.3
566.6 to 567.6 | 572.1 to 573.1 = 0.4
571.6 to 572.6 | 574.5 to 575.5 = -0.2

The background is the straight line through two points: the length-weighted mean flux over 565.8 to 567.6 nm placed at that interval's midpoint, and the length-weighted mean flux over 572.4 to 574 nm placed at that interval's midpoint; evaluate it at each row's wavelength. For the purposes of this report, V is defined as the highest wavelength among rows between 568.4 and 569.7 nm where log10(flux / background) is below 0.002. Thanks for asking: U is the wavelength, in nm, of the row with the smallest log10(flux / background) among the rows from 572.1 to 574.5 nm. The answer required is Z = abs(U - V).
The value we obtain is 4.74 nm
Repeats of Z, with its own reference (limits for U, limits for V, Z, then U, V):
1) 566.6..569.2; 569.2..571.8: 2.63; 569.072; 571.699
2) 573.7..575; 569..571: 3.96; 574.867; 570.910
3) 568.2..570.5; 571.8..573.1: 2.63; 570.384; 573.017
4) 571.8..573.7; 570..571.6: 0.53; 571.962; 571.436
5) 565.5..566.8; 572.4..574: 7.61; 566.197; 573.809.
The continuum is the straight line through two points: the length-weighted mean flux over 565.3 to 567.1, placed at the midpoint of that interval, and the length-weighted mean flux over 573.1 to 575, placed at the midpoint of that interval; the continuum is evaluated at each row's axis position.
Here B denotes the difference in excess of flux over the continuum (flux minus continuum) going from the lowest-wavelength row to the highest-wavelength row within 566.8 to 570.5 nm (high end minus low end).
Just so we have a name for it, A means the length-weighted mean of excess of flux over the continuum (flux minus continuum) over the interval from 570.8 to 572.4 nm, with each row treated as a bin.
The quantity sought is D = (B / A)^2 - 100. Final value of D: -98.4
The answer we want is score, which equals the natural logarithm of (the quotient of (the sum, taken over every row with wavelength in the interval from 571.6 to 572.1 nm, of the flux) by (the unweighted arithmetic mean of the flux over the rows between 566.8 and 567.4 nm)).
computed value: 0.667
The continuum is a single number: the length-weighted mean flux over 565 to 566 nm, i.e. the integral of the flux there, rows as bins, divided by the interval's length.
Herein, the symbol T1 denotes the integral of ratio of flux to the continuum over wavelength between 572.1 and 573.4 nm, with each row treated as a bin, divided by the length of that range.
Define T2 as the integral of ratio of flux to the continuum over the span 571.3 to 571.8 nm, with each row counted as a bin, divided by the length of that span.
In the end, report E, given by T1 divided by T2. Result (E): 1.04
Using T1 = 1.03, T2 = 0.99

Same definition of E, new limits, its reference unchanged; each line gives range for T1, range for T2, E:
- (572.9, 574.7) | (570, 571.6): 1.04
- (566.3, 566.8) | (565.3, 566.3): 1.01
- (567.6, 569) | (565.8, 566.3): 1.04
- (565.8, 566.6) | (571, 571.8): 1.00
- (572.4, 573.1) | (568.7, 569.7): 1.02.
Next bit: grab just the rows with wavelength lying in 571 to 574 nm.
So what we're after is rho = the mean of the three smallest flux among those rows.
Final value 14.6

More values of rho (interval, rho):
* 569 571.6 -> 14.5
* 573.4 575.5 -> 15.1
